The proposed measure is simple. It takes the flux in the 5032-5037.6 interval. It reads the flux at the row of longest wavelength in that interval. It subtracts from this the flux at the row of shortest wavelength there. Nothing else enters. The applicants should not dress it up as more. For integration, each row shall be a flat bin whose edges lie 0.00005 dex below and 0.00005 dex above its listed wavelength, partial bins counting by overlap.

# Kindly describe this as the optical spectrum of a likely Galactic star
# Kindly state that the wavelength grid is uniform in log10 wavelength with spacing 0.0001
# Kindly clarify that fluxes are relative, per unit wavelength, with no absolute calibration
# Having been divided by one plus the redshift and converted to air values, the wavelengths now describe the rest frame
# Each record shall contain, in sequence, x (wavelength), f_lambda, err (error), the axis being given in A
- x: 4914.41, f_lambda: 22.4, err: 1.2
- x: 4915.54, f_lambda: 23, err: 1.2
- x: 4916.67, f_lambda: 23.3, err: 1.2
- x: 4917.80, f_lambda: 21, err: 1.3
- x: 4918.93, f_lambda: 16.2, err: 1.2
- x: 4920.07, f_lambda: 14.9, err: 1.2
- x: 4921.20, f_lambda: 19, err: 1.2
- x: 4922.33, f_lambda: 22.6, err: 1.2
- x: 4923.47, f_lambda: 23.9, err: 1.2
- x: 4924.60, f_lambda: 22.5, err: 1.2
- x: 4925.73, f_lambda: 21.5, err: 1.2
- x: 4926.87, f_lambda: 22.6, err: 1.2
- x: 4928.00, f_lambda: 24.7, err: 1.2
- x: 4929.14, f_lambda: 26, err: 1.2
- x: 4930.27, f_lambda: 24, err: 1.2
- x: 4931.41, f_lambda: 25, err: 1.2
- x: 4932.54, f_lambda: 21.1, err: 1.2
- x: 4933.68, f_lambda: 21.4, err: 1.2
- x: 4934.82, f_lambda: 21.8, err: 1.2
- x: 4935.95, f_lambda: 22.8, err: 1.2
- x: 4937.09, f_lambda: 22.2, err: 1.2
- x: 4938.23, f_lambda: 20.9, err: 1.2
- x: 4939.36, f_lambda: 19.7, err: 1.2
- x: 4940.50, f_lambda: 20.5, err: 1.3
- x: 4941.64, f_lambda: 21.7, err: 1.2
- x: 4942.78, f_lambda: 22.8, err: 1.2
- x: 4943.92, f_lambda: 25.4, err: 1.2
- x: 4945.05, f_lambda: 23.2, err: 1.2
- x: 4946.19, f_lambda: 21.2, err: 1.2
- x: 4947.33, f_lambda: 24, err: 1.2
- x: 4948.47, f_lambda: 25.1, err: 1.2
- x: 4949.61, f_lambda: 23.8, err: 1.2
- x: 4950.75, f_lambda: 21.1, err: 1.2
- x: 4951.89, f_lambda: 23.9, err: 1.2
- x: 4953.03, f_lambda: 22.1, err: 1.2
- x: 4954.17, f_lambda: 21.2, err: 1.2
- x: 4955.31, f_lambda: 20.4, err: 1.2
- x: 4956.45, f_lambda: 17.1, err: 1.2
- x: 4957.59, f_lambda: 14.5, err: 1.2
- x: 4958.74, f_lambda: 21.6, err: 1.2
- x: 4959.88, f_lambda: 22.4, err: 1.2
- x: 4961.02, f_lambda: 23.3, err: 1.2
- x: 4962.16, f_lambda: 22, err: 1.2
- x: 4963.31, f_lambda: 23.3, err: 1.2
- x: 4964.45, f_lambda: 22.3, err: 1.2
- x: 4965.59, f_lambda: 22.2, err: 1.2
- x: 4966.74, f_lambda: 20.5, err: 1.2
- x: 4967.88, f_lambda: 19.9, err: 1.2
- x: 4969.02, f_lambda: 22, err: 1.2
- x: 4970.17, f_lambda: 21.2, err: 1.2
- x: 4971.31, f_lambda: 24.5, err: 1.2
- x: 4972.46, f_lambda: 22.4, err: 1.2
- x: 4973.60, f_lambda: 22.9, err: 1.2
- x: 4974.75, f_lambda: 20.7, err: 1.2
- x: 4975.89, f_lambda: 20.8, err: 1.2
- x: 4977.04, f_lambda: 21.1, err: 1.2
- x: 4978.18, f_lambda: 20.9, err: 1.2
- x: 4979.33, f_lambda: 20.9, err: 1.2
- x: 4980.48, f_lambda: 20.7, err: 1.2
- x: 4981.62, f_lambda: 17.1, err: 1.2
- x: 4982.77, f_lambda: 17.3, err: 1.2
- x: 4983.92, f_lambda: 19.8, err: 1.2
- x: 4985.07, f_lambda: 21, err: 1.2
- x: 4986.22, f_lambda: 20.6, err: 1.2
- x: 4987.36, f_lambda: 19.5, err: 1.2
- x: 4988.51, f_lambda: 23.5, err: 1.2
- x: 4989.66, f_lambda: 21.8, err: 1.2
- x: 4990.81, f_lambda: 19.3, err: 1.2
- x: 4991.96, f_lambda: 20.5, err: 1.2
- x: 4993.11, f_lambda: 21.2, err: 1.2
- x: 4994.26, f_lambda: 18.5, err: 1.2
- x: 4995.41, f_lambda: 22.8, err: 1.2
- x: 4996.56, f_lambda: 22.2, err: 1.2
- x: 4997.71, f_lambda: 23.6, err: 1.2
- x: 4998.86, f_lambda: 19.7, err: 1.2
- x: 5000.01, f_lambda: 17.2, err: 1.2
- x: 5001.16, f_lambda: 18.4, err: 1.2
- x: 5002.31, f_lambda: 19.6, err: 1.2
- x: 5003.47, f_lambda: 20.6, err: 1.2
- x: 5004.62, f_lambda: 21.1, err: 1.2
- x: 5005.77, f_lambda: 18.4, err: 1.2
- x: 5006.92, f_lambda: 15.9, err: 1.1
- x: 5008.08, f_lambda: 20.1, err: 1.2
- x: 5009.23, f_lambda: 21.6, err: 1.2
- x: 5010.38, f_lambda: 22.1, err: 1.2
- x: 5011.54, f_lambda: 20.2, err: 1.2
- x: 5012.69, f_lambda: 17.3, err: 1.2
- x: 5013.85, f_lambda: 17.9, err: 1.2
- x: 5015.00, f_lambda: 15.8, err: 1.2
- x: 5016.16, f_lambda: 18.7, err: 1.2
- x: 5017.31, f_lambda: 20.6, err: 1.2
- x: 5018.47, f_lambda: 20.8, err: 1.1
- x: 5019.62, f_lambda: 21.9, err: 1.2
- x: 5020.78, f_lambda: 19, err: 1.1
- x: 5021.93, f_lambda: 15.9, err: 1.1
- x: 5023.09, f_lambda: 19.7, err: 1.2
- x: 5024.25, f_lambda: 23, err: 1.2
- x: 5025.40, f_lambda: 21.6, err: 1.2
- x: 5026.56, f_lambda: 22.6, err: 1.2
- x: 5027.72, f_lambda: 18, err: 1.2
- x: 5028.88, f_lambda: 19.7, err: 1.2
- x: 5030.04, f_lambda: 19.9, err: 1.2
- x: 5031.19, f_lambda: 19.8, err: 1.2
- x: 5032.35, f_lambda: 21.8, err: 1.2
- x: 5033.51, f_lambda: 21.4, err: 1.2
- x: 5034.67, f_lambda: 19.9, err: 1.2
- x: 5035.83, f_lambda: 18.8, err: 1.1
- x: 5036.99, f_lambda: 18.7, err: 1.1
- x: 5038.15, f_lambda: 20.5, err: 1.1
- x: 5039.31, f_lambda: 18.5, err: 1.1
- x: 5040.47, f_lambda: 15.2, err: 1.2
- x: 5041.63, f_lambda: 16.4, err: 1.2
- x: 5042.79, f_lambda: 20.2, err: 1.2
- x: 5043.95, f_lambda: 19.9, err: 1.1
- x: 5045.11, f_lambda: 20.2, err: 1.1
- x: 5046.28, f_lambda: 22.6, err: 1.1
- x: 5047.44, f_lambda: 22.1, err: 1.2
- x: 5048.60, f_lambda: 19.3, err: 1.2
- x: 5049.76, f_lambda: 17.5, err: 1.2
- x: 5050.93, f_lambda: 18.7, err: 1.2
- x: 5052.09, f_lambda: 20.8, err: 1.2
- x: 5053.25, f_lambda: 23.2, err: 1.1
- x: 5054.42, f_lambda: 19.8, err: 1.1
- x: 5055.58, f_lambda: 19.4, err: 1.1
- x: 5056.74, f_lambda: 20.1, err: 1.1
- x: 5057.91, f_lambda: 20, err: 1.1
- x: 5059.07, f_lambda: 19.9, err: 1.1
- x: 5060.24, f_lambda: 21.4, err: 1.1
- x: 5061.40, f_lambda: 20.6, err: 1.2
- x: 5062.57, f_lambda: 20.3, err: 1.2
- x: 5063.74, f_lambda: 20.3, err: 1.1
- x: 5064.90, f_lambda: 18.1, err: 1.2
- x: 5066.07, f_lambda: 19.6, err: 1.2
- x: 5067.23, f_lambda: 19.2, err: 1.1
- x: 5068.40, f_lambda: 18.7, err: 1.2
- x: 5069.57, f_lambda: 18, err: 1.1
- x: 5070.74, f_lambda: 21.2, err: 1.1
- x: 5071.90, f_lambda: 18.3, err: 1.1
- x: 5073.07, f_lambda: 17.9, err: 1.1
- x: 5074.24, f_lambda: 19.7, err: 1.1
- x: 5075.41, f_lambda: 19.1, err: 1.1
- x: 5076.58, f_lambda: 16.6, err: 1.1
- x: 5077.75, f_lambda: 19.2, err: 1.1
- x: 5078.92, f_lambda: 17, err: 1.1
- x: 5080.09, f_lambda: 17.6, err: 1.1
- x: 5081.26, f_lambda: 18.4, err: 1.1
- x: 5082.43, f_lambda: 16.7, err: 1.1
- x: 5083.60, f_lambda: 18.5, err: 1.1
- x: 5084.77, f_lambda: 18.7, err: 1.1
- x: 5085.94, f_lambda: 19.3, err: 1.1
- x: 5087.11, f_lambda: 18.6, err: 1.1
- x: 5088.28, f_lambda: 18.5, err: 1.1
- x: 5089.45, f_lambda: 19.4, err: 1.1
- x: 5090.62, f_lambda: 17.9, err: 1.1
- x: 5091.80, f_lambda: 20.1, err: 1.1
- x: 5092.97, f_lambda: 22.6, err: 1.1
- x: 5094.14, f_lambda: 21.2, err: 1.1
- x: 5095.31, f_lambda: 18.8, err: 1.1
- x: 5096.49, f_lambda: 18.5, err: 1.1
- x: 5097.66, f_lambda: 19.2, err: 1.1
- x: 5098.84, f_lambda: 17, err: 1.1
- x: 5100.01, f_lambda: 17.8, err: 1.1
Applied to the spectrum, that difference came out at -3.1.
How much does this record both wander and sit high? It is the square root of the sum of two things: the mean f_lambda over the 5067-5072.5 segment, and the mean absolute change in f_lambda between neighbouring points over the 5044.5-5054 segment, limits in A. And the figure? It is 4.58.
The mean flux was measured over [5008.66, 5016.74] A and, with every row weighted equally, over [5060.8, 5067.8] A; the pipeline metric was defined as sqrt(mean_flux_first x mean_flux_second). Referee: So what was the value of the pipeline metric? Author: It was 19.4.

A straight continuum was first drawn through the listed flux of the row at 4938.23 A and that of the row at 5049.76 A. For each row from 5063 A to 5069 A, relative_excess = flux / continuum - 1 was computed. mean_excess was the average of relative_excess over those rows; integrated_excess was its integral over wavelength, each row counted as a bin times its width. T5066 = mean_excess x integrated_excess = 0.10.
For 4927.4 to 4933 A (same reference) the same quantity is 0.12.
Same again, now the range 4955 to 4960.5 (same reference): 0.02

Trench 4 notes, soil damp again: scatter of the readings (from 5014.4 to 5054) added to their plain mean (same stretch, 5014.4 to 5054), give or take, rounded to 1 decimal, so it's 21.8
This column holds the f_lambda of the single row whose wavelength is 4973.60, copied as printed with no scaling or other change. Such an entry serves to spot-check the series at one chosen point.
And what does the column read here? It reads 22.9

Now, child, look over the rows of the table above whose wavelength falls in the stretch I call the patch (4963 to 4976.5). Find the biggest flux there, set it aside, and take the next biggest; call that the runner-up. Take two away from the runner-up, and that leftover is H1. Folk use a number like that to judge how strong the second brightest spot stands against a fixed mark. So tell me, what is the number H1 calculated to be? 21.3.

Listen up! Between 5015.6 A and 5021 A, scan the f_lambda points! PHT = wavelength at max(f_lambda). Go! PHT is 5019.62 A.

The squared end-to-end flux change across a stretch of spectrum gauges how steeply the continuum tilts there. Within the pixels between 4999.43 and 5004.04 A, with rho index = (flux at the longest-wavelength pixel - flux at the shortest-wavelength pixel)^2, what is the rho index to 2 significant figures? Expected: 12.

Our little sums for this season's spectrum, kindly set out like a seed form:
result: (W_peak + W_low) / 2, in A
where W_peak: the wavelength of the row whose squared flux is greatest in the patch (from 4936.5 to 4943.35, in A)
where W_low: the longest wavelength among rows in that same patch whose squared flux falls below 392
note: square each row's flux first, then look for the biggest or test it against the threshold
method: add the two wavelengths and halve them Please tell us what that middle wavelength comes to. 4941.1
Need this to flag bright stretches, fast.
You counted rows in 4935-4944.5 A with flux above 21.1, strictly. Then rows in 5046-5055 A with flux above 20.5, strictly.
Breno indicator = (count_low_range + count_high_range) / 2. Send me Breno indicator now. 4.5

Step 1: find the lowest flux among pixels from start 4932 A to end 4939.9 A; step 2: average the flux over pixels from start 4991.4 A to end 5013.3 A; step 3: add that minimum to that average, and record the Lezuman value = 40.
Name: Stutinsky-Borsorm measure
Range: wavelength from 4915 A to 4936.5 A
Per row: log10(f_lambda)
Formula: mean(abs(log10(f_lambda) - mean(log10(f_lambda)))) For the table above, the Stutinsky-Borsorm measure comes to 0.042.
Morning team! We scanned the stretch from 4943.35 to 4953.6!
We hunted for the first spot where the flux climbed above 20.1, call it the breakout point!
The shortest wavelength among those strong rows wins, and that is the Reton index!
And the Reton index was 4943.92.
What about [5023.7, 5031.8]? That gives 5024.25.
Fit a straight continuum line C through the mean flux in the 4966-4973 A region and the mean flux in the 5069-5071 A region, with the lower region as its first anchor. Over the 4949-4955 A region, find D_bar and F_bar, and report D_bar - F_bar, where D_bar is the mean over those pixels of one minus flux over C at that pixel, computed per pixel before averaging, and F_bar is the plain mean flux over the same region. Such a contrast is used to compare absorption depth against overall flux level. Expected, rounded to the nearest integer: -22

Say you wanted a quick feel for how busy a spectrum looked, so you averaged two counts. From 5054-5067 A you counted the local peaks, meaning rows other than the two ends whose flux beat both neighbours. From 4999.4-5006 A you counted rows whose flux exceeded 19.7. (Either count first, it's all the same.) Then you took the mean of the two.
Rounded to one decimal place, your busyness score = 2.0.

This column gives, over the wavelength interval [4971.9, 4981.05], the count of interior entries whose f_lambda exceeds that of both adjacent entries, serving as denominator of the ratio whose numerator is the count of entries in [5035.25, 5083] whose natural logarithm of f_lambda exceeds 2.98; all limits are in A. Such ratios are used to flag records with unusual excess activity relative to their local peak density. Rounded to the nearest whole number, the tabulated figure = 9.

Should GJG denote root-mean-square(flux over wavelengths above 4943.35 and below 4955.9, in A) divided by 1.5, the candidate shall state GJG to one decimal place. 15.3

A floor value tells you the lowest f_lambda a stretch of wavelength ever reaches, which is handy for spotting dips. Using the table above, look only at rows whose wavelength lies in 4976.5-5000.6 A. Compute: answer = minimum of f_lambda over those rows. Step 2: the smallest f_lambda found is 17.1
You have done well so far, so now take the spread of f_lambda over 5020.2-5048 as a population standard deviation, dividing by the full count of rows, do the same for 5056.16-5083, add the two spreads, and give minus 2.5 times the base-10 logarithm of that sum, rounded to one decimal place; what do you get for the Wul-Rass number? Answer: -1.3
